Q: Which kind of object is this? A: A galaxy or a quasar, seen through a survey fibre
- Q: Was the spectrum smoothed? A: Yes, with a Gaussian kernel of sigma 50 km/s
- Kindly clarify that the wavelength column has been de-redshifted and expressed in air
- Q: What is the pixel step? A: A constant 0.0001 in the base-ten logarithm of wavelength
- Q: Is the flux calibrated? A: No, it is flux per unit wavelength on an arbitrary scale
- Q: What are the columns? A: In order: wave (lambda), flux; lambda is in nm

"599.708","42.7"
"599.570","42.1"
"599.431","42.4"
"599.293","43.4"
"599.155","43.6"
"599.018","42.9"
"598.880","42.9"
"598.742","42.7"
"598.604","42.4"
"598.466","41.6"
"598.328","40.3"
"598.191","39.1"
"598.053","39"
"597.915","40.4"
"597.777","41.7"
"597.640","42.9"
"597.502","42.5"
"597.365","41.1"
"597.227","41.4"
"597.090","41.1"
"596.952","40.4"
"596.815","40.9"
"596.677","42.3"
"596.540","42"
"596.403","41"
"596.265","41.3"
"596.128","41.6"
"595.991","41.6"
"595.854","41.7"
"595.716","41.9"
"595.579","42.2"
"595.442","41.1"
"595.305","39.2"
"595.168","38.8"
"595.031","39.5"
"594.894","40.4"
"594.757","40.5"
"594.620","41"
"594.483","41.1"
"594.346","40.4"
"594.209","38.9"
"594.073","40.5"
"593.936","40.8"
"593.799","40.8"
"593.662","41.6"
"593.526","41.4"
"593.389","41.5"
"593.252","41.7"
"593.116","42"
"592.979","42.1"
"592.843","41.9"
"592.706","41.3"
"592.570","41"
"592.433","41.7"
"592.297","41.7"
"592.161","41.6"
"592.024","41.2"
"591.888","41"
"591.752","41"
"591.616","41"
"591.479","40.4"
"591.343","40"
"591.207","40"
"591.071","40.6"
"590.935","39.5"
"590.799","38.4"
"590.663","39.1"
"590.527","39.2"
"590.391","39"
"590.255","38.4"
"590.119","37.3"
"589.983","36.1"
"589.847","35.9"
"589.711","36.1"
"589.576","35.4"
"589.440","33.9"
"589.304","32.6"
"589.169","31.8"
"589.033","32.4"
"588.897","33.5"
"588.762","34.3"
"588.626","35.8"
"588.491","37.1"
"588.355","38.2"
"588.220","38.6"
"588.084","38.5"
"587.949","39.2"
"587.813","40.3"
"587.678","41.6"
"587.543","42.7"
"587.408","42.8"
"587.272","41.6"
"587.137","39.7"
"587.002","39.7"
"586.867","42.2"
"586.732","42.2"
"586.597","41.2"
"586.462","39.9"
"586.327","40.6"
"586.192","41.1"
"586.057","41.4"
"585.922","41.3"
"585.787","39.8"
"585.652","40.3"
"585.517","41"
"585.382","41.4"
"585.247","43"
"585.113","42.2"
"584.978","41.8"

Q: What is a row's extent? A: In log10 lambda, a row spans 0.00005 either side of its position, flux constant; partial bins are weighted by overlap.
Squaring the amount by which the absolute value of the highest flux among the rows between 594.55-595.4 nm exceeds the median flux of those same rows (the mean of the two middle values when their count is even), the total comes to 1.1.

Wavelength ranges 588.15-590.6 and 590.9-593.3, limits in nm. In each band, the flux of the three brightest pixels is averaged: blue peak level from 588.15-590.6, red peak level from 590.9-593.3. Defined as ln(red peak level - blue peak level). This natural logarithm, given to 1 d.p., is 1.1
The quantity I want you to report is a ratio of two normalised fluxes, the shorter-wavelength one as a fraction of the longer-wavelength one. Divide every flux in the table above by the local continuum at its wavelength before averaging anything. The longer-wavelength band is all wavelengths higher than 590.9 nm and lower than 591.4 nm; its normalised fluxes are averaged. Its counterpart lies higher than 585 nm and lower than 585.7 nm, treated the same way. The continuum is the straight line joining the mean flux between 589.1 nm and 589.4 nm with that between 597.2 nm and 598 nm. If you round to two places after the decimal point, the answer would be 1.28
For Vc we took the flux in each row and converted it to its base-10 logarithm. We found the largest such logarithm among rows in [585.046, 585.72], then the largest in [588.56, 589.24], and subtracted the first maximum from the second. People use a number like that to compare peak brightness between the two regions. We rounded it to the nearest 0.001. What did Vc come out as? -0.080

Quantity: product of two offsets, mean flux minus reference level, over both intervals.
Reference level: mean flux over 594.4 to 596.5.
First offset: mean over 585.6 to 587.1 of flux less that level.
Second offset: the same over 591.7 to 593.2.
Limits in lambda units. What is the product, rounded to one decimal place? 0.0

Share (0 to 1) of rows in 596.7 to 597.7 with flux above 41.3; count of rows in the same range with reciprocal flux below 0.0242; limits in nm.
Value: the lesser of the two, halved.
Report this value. 0.21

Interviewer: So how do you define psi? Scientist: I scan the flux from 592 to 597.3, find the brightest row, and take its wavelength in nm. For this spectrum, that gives 596.677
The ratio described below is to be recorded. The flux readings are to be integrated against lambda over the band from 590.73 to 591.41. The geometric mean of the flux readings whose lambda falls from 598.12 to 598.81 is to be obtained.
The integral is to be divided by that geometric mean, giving 0.656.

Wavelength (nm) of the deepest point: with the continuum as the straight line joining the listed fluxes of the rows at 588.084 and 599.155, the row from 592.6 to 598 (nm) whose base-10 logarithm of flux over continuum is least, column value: 595.168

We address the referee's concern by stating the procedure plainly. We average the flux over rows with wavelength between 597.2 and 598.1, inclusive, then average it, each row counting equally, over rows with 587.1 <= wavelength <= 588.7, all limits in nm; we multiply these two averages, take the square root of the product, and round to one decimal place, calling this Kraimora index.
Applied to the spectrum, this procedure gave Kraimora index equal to 40.5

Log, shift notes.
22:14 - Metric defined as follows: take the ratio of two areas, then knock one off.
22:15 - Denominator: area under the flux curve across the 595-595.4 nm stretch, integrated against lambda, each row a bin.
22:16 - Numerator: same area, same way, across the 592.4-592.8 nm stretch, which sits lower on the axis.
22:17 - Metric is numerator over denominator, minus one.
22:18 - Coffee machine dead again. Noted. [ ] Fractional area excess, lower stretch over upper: 0.05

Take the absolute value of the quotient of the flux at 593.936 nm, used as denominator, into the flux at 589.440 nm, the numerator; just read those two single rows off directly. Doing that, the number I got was 0.83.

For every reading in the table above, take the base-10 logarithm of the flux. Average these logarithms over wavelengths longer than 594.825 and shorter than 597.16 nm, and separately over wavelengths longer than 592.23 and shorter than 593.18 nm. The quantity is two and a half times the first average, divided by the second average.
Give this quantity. 2.49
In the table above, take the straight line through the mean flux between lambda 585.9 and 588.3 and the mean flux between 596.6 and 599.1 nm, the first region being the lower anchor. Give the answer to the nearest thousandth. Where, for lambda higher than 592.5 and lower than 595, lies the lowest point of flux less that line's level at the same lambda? 594.209 nm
